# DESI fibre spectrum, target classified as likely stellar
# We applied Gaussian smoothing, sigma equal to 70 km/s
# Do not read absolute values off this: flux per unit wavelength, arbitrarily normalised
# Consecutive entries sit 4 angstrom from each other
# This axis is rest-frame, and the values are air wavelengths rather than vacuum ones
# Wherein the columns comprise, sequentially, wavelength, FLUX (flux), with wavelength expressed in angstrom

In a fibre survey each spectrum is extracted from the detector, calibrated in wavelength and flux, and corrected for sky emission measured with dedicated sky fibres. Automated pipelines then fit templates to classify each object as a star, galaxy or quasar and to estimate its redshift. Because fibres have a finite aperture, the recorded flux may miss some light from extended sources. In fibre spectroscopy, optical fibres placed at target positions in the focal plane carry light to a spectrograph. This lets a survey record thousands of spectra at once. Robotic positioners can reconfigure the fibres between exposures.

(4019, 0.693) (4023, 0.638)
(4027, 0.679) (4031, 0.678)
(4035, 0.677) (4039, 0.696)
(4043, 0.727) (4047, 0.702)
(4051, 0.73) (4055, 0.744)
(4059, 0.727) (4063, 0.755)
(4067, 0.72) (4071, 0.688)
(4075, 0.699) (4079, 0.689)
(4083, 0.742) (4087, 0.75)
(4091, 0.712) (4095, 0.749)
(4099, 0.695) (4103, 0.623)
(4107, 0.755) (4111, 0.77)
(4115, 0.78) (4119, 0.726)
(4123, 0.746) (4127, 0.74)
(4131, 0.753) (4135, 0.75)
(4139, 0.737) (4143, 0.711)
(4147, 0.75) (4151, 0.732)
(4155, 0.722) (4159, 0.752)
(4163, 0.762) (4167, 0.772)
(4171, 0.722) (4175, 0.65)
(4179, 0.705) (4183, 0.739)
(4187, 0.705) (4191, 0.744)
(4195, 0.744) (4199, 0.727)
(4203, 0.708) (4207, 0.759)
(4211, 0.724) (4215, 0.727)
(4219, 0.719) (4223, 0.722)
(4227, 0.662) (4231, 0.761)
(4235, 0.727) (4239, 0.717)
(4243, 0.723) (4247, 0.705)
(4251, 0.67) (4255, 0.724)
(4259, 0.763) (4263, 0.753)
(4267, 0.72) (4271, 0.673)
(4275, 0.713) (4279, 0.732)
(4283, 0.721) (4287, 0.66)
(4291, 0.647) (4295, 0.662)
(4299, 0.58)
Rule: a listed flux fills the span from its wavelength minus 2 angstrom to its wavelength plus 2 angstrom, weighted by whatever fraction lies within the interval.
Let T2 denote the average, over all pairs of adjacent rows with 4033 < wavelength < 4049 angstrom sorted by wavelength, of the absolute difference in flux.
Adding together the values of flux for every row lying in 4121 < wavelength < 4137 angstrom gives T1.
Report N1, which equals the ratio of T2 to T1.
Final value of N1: 0.0084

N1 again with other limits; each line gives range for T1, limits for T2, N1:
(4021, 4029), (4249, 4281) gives 0.0263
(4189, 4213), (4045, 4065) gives 0.0049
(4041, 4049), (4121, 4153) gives 0.0118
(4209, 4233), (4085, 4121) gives 0.0119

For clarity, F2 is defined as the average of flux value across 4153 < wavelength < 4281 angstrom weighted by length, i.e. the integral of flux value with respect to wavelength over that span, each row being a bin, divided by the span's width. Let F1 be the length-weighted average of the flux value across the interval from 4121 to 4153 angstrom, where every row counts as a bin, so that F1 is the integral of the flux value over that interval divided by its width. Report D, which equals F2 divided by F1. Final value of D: 0.978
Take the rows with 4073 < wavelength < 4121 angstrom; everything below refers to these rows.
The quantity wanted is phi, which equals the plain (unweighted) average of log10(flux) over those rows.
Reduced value -0.1409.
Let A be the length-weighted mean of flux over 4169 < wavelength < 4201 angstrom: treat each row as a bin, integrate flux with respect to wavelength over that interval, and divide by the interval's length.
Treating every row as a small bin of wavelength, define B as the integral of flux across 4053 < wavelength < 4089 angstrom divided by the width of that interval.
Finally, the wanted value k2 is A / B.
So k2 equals 0.99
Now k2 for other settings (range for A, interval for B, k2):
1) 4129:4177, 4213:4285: 1.02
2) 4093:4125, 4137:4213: 1.00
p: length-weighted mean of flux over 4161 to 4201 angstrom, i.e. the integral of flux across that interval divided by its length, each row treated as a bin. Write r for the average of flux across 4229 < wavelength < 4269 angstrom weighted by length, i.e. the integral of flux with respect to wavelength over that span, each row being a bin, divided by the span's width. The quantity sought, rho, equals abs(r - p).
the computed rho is 0.0007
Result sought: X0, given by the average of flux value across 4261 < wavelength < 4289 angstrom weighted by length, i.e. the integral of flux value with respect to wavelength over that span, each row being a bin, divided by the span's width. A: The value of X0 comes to 0.710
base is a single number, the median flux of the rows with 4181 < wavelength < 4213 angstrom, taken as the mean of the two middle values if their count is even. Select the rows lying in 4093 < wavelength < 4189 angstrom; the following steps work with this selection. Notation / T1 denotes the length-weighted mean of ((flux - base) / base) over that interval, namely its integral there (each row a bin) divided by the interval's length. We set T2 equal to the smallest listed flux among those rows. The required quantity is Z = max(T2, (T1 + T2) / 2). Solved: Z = 0.623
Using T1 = -0.003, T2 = 0.623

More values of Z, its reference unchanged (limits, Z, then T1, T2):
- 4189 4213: 0.708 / 0.002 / 0.708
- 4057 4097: 0.688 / -0.014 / 0.688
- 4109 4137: 0.726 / 0.026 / 0.726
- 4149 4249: 0.650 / -0.011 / 0.65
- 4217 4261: 0.662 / -0.021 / 0.662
